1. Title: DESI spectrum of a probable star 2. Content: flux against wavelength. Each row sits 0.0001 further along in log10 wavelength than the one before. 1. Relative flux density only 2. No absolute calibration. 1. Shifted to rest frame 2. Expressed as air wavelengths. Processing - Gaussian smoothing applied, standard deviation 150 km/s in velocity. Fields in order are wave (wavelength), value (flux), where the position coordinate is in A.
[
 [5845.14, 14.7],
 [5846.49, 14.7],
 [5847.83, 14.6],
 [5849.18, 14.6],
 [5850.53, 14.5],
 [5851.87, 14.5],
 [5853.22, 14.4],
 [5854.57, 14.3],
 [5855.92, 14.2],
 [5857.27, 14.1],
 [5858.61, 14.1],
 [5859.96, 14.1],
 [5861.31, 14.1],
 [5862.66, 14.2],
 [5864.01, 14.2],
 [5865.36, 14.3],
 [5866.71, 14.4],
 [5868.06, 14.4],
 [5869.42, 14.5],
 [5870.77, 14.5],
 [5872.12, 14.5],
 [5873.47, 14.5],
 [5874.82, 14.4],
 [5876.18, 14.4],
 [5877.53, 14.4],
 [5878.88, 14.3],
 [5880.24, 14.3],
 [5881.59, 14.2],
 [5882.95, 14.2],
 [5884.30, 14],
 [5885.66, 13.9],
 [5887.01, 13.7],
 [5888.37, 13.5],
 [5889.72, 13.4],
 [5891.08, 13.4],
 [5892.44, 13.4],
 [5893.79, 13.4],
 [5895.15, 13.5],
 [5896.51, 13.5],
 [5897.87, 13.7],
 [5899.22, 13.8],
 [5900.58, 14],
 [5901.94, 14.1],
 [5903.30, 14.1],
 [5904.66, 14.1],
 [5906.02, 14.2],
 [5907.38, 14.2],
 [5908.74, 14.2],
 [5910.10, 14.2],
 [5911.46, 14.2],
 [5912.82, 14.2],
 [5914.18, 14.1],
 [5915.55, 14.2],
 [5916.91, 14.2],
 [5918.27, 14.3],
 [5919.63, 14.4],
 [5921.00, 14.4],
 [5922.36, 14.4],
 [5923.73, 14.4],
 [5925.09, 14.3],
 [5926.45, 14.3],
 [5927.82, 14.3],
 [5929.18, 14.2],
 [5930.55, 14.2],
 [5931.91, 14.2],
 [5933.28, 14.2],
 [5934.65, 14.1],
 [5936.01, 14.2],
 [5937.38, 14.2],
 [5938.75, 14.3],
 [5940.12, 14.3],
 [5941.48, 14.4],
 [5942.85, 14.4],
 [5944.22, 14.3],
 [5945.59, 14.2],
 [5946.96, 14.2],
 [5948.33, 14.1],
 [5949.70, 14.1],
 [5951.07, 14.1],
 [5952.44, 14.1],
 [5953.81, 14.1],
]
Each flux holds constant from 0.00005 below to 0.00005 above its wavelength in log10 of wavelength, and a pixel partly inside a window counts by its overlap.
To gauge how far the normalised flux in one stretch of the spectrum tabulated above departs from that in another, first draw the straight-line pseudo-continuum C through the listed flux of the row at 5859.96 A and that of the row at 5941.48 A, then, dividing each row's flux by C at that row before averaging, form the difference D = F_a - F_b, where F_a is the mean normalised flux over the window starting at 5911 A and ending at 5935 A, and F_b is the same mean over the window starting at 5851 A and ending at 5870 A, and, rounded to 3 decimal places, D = -0.017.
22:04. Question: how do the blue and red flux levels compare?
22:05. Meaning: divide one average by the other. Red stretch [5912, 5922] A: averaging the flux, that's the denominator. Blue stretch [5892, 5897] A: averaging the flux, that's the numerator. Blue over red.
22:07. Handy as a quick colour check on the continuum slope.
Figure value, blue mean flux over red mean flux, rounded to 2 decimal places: 0.94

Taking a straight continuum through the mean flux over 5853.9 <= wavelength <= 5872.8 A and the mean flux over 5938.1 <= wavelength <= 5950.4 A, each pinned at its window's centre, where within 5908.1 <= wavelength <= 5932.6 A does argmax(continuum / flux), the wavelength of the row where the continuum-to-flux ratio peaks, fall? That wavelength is 5914.18 A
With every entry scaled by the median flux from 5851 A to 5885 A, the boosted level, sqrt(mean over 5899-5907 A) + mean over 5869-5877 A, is 2.00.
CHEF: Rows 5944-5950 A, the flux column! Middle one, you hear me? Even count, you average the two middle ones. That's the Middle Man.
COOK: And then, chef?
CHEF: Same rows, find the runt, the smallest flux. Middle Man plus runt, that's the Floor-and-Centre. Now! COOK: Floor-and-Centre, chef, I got 28.3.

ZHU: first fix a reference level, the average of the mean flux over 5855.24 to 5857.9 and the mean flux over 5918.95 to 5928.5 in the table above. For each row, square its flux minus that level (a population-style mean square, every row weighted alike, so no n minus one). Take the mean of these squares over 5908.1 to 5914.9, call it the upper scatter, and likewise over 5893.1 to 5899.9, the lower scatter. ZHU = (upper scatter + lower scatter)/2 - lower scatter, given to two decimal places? -0.23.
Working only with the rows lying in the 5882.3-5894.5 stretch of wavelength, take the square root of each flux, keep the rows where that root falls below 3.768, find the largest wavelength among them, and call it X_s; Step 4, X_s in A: 5893.79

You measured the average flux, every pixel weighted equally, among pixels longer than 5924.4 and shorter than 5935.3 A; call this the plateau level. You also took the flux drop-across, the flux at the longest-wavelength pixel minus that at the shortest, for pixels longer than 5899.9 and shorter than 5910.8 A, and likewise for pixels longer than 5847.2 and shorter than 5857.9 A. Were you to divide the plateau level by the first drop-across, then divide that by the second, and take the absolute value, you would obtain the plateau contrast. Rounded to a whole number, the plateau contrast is 142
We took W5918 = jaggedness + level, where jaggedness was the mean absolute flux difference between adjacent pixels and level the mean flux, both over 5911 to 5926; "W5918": 14.3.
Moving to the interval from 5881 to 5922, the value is 14.0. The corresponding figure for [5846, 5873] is 14.4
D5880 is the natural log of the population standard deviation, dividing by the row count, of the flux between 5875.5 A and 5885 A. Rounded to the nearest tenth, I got -2.0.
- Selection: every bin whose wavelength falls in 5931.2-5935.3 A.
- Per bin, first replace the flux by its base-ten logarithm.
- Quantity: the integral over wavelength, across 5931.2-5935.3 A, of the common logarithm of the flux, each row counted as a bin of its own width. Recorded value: 4.72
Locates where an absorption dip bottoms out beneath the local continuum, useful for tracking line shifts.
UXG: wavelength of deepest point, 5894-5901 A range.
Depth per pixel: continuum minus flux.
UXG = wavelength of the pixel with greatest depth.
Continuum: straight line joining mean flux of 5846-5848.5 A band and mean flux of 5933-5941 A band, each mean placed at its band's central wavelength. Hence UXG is 5895.15 A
